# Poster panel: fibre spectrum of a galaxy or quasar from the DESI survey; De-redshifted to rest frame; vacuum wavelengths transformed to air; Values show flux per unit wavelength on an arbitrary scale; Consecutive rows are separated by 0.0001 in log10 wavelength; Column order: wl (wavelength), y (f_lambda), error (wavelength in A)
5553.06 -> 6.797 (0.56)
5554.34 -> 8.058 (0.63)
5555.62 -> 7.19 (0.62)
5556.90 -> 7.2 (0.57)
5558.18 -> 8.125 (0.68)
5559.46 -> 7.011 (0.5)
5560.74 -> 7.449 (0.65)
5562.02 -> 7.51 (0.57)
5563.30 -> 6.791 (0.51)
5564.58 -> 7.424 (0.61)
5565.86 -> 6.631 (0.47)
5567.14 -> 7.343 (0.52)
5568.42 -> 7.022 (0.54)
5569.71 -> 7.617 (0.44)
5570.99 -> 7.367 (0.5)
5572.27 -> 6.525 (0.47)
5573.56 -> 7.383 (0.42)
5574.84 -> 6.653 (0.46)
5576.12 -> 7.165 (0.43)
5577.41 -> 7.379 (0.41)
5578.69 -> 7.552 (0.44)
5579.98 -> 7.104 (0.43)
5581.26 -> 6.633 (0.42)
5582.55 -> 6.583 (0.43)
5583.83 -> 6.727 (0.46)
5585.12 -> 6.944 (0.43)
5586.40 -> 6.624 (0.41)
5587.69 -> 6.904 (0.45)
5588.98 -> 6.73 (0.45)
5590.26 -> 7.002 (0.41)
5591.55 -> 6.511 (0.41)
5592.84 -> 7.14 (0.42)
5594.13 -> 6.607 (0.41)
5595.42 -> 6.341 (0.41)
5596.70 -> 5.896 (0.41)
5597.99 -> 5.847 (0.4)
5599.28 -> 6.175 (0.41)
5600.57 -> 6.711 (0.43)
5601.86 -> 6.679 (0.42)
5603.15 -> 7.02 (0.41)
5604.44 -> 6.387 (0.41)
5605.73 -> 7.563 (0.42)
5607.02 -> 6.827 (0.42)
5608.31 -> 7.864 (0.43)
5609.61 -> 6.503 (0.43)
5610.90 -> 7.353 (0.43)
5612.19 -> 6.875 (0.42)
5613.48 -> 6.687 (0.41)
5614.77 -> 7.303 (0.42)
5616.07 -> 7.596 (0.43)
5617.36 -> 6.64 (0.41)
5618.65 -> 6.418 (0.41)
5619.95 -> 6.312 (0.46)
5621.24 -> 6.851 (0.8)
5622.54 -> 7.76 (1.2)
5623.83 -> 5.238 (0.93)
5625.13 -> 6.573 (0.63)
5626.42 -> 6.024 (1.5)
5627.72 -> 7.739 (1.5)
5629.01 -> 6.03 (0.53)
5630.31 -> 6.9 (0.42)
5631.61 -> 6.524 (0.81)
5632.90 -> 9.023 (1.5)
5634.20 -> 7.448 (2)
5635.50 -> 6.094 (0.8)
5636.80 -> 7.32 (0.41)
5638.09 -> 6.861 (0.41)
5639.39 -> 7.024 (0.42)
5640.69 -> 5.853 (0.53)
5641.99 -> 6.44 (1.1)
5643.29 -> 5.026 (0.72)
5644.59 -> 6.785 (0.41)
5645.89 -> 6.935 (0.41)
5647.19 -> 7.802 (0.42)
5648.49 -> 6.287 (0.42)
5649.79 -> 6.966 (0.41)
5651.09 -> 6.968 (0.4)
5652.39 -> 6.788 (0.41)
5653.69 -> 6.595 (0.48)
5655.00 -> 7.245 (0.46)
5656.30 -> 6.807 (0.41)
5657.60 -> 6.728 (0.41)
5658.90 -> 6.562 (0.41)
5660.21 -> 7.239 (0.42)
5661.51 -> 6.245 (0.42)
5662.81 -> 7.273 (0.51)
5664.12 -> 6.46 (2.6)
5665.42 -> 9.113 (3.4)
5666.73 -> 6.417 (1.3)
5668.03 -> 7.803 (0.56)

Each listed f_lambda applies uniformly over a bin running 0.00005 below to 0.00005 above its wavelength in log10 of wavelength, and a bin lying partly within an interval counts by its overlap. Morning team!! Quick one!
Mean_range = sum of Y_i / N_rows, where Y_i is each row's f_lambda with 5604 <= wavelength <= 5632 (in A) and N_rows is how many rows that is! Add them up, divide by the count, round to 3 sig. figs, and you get 6.82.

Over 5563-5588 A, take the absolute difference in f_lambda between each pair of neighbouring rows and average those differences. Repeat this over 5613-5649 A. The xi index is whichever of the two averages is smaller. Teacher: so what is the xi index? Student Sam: 0.45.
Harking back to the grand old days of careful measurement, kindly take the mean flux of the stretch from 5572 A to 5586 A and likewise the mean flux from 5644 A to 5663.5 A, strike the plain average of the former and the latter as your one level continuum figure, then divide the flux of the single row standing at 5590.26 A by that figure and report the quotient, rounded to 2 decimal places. 1.01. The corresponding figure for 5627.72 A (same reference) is 1.12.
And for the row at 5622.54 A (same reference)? 1.12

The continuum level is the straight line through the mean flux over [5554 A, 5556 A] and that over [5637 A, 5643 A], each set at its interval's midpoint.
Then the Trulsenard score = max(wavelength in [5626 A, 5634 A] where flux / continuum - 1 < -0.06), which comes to 5629.01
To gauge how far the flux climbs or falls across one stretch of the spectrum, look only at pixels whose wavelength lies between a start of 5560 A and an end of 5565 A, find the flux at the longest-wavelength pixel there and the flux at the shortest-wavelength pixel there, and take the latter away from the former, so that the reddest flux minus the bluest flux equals 0.0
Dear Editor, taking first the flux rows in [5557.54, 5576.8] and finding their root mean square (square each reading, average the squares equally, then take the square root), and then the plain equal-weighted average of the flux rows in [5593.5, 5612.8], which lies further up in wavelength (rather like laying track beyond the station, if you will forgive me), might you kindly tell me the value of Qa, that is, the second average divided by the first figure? 0.93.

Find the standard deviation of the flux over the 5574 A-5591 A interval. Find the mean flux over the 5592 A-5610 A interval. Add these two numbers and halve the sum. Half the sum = 3.49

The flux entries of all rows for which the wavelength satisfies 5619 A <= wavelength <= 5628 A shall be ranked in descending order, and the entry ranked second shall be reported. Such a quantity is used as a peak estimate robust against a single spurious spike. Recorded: 7.739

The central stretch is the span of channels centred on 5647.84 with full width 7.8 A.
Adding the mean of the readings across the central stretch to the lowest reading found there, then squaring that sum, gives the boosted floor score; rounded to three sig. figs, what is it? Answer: 175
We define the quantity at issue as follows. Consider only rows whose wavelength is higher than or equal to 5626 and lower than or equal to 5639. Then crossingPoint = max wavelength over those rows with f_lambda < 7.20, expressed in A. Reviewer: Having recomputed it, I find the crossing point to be 5638.09 A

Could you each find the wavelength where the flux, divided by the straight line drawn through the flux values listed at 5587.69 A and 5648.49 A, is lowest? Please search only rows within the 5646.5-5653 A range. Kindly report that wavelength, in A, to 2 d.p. 5648.49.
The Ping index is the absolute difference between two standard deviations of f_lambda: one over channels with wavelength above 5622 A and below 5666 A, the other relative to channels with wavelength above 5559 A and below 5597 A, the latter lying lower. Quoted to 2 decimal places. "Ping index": 0.43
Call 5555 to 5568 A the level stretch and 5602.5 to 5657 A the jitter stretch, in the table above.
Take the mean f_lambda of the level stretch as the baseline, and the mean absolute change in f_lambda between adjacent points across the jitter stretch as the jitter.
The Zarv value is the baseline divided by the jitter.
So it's 8.3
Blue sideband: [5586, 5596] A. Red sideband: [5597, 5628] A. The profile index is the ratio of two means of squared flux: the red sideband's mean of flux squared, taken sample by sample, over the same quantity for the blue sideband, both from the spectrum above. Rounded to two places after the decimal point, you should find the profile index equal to 1.02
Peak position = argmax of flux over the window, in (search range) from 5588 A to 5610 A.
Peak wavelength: 5608.31 A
